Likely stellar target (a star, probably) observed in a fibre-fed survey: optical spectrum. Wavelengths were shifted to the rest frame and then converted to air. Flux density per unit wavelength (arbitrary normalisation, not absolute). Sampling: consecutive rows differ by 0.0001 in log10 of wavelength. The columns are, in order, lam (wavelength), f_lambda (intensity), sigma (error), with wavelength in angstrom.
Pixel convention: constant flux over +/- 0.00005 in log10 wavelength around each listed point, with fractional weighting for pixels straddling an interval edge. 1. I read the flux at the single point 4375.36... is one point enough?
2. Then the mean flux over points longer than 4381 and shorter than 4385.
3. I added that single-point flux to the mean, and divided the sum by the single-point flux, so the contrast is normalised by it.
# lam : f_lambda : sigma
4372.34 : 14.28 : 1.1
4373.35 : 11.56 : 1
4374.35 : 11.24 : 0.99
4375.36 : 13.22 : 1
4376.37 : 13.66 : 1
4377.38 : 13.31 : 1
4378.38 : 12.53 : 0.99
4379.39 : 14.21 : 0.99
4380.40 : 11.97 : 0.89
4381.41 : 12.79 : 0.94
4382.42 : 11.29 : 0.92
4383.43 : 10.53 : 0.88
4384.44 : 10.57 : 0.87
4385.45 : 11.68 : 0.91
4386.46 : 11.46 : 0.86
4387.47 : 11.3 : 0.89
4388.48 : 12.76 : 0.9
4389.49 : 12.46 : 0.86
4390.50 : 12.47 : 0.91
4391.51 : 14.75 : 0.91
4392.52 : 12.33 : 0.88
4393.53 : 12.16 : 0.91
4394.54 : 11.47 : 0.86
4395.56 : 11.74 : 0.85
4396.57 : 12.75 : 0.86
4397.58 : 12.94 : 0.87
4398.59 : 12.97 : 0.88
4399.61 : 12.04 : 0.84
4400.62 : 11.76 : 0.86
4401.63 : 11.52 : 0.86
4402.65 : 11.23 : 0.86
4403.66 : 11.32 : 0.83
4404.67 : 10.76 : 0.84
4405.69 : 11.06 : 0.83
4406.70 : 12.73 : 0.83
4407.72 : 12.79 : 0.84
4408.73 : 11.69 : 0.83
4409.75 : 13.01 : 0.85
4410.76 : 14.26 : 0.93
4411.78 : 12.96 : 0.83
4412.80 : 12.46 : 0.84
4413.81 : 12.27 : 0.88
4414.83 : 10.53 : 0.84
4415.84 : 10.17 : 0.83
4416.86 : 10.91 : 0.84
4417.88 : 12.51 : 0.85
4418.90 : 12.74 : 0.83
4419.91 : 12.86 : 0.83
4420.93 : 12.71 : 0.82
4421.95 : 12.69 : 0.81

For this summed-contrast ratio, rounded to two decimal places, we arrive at 1.85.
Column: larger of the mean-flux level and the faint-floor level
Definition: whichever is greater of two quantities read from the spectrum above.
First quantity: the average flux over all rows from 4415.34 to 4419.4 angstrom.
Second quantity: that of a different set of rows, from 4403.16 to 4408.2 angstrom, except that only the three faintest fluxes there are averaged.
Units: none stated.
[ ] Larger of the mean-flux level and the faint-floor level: 11.6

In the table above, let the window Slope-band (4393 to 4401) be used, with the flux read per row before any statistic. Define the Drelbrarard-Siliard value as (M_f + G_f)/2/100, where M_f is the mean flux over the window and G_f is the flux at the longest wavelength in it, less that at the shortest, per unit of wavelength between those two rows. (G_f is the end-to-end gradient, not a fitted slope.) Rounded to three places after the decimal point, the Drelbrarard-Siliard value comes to 0.061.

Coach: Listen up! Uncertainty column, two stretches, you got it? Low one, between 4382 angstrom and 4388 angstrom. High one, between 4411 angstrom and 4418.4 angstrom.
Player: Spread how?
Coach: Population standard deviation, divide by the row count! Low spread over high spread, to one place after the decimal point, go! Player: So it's 1.3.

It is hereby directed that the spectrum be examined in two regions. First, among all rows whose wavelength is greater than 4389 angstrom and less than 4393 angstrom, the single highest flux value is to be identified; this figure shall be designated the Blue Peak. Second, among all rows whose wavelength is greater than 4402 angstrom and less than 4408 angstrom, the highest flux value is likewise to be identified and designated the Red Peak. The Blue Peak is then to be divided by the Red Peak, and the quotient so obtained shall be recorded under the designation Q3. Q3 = 1.15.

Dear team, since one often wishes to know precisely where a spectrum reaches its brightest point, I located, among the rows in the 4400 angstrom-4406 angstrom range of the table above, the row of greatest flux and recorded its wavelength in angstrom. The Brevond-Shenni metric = 4400.62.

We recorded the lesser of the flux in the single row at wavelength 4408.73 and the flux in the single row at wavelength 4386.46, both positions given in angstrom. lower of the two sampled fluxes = 11.5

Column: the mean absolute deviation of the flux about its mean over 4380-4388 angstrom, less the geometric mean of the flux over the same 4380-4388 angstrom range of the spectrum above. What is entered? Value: -10.9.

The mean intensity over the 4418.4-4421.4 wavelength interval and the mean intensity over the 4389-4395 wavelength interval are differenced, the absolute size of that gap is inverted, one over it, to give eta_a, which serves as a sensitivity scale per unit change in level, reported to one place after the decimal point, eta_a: 6.1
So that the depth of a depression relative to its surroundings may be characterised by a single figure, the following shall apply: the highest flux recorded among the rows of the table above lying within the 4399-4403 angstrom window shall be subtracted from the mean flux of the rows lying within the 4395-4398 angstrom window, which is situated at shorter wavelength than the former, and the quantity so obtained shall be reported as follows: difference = 0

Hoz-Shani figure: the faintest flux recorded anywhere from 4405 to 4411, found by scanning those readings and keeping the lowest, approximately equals 11.06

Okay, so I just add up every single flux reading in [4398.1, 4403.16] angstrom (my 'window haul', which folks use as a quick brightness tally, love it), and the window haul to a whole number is 60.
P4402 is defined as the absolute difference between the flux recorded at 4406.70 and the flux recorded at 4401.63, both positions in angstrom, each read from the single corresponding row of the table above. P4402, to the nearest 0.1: 1.2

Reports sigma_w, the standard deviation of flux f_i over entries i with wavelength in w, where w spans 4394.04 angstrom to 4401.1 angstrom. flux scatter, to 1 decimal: 0.6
